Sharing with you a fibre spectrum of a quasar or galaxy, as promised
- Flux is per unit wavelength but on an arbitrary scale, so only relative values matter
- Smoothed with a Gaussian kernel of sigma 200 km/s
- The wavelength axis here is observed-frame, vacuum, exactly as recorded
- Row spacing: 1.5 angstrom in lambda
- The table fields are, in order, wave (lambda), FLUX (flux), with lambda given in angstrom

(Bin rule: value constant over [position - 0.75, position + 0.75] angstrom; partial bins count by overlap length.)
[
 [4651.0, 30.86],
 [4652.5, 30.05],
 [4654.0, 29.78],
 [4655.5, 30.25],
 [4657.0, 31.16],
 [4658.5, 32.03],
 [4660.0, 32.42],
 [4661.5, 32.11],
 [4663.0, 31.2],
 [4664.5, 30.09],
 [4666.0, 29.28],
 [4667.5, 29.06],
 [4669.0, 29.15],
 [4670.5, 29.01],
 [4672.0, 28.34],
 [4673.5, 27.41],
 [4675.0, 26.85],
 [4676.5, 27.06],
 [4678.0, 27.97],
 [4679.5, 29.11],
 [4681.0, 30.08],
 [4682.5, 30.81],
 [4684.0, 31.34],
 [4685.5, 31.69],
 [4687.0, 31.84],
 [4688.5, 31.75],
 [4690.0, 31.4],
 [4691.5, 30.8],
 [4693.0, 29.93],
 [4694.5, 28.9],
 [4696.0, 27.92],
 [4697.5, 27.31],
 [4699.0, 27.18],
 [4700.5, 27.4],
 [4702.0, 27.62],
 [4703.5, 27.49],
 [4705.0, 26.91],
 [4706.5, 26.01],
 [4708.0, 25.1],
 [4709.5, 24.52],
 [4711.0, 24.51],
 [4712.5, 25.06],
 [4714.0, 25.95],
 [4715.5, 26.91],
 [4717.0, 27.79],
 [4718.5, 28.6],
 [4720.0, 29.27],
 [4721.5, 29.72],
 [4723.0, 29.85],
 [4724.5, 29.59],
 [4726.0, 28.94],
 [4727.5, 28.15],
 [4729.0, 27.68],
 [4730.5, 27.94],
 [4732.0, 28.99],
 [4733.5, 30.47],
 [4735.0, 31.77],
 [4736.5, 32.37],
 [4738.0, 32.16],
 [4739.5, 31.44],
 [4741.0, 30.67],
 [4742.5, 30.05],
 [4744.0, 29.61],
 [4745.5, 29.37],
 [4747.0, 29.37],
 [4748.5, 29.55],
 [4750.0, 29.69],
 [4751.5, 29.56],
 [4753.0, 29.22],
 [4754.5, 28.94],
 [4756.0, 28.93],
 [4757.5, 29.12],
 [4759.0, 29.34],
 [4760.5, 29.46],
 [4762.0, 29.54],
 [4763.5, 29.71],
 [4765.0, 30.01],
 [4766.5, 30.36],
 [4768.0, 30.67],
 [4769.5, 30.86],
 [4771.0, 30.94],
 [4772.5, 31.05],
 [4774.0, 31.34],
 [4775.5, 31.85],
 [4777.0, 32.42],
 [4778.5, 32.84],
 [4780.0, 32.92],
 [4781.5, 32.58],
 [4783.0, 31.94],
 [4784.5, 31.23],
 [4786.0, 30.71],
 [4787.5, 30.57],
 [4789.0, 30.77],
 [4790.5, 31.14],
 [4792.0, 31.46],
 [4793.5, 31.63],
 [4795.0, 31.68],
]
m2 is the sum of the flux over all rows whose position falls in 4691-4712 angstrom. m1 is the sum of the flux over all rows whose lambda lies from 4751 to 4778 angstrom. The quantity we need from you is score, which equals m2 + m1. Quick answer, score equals 925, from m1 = 543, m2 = 382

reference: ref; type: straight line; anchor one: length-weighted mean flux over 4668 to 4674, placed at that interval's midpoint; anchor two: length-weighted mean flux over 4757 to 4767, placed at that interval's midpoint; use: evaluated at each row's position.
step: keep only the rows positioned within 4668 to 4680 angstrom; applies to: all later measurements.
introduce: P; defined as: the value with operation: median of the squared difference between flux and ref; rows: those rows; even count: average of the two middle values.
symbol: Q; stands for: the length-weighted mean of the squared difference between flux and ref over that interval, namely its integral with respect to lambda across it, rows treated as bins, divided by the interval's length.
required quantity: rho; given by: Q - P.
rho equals 0.6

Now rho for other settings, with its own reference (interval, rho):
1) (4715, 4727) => 0.6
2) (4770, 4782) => -0.3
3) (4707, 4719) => -1.2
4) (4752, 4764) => 0.1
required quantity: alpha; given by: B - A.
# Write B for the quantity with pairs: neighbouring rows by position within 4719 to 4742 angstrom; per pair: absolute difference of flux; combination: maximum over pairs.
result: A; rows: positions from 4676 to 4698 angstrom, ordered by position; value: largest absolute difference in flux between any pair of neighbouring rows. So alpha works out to 0.3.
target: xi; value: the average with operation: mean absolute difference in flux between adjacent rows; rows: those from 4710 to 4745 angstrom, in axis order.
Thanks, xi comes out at 0.68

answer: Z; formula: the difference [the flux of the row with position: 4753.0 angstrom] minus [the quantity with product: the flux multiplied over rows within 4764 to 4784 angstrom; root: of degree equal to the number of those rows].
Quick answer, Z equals -2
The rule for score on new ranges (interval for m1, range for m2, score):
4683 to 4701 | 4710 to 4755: 1231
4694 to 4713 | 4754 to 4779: 863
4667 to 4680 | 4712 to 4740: 807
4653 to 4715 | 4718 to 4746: 1750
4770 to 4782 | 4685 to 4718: 870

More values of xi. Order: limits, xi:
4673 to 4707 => 0.56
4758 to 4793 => 0.31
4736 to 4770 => 0.27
